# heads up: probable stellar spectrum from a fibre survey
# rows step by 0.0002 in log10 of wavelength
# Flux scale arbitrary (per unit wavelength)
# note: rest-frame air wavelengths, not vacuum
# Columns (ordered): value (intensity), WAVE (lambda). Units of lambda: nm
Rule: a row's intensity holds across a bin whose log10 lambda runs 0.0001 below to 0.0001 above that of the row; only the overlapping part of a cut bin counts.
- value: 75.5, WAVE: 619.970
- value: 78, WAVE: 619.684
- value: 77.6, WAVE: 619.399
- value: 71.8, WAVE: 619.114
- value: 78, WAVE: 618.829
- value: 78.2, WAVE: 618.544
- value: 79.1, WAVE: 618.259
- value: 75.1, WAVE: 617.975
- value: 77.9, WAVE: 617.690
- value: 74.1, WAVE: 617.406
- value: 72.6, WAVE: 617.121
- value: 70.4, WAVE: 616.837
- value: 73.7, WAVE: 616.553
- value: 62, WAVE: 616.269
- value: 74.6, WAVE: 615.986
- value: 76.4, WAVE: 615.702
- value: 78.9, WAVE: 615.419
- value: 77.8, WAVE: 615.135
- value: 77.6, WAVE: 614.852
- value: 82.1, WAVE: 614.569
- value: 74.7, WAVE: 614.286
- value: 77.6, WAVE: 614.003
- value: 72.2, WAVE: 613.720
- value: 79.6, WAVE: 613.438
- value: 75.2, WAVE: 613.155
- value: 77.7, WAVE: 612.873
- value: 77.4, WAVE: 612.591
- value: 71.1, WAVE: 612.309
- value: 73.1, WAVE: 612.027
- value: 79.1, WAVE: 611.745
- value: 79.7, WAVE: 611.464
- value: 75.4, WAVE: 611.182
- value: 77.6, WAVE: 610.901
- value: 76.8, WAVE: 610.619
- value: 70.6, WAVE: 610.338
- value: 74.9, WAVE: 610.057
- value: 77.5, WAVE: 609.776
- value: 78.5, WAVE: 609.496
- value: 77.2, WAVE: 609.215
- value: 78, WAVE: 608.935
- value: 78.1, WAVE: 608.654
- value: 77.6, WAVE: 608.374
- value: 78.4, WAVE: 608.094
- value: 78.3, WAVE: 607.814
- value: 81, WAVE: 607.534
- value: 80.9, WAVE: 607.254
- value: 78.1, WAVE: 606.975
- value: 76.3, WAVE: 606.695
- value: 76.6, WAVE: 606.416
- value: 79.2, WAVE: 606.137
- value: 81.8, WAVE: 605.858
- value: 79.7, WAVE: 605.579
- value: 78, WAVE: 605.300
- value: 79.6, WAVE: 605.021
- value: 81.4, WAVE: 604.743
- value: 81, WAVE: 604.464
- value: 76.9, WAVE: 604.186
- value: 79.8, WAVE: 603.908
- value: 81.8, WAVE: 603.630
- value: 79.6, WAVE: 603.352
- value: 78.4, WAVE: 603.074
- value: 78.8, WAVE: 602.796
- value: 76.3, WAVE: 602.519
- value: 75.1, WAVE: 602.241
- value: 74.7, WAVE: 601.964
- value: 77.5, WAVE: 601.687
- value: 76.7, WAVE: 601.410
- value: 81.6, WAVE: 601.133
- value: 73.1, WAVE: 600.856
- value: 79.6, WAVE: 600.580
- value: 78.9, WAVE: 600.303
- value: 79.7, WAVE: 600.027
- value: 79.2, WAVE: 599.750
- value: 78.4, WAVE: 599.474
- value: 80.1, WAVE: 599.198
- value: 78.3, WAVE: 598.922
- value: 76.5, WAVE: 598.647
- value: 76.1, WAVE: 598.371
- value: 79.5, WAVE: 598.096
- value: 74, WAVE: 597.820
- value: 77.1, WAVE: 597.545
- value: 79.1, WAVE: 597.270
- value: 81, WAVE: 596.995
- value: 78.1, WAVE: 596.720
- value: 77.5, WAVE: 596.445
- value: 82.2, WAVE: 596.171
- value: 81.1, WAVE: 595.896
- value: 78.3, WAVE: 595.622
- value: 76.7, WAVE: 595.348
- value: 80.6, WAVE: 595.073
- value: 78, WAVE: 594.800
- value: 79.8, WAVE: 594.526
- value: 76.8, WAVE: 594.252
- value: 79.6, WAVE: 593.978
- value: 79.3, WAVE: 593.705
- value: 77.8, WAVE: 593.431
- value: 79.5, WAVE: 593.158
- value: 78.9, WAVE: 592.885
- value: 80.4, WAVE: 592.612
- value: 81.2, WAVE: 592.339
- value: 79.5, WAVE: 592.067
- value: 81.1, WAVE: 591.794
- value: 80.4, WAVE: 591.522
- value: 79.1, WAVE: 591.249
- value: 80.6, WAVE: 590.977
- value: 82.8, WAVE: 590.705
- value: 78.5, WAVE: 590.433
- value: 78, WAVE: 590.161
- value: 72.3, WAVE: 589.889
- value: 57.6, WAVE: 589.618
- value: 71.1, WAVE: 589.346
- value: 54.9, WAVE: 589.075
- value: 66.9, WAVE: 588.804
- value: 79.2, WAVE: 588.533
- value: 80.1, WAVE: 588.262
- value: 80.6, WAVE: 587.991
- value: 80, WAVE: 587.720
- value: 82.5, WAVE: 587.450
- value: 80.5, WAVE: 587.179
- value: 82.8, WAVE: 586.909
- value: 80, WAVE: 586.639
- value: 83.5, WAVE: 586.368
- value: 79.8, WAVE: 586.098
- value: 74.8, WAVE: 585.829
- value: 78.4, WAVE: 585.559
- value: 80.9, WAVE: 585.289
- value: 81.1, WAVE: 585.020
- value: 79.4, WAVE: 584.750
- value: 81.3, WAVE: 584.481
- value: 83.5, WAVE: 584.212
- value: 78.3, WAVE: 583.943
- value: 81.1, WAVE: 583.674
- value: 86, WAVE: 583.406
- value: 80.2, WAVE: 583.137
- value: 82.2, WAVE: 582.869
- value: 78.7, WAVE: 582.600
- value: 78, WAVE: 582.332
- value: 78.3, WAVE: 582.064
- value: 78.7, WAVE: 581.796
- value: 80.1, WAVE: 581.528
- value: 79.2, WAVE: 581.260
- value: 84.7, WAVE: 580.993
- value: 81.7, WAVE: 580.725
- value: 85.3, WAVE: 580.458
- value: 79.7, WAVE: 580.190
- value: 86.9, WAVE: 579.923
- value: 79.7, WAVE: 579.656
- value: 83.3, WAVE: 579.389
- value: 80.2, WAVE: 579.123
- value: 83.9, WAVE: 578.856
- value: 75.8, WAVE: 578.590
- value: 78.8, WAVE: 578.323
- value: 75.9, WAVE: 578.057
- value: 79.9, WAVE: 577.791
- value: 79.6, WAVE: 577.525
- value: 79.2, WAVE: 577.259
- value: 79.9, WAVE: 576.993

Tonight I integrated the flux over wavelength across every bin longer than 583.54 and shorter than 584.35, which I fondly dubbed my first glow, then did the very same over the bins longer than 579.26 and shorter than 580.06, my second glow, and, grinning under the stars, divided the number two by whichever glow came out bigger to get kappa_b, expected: 0.0300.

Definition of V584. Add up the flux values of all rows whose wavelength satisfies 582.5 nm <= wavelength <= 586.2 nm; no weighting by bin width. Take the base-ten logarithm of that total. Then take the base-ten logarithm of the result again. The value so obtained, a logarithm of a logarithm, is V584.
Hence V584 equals 0.4845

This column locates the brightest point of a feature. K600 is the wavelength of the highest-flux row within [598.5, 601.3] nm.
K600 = 601.133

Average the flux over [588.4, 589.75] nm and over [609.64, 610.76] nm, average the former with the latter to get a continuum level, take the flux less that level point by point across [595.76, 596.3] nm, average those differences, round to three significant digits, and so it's 11.2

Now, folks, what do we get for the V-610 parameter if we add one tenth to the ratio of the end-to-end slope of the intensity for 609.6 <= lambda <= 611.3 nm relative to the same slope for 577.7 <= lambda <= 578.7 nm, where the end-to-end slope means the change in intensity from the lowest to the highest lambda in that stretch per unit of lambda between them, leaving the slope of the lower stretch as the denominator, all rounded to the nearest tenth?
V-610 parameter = 0.4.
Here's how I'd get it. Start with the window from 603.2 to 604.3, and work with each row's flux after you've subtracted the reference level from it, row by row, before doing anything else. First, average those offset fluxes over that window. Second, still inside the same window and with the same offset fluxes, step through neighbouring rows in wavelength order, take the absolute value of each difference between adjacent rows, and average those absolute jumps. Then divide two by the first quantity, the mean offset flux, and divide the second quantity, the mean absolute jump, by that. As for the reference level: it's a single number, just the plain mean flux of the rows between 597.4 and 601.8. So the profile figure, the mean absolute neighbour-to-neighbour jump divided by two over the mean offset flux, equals 2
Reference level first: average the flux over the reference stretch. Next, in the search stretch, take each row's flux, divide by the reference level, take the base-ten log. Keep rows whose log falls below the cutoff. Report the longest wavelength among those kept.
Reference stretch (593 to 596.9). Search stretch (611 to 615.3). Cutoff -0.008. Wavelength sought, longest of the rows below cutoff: 614.286 nm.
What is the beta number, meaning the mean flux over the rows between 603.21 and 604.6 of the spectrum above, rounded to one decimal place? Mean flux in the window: 79.8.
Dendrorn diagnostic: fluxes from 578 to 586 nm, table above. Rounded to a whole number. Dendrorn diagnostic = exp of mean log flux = 80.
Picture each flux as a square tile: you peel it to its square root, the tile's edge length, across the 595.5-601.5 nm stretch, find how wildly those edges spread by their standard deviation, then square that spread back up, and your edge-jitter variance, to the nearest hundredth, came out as 0.02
